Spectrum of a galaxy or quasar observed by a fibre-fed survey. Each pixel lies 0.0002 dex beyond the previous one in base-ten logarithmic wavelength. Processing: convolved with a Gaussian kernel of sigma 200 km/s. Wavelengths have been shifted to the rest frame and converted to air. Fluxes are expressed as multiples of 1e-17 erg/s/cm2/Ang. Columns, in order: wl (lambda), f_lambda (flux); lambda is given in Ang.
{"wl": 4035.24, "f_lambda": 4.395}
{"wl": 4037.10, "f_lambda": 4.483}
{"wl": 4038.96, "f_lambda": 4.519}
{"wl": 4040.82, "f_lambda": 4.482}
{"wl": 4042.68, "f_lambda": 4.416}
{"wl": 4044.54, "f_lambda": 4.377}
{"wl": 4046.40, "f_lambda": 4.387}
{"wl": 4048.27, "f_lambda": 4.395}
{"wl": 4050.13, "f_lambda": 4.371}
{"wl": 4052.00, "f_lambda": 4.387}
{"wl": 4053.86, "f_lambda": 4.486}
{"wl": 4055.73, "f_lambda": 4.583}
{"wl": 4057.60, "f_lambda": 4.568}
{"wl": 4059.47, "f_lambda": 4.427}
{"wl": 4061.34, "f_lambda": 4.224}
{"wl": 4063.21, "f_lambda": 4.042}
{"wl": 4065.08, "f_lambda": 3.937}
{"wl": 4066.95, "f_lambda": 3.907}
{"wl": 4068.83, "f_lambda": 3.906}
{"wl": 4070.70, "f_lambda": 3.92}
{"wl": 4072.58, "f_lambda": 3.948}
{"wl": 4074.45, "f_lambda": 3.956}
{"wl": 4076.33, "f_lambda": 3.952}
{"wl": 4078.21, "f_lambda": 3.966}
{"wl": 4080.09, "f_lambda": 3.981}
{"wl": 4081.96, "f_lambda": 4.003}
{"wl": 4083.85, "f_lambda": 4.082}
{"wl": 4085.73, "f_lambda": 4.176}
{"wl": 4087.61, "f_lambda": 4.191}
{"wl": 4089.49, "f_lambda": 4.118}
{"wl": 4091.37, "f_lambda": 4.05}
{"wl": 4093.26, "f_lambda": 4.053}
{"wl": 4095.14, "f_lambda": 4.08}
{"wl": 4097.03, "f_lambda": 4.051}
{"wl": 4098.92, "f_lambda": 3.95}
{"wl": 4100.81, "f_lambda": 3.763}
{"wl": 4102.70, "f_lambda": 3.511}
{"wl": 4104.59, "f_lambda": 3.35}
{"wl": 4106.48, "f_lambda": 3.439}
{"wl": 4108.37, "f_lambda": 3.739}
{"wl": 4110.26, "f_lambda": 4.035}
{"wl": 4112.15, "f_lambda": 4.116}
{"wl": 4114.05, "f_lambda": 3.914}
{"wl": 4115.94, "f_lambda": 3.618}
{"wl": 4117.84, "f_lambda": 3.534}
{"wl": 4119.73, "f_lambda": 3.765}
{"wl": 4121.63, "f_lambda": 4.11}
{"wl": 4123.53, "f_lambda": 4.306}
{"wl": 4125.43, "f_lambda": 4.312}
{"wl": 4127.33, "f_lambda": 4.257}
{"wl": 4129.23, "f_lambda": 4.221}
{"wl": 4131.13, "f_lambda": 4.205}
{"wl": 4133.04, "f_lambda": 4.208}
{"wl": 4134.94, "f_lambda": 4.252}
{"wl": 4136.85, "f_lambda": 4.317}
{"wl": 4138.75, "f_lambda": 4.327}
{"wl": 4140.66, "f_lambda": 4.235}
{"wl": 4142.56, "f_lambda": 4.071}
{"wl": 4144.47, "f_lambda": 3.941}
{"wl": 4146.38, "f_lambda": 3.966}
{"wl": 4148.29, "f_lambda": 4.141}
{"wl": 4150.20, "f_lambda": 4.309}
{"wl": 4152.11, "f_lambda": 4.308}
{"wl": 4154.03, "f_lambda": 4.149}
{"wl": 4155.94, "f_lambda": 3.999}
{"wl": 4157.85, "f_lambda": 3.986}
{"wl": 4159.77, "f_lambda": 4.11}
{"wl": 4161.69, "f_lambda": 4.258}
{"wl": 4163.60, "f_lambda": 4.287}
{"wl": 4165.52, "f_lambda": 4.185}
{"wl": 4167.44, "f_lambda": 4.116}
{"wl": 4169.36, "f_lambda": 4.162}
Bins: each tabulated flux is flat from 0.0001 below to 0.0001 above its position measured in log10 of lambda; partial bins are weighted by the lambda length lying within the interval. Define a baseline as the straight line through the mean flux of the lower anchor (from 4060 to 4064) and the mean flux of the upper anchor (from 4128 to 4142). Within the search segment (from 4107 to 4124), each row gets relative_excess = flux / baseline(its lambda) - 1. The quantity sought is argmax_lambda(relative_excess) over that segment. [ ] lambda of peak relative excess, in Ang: 4123.53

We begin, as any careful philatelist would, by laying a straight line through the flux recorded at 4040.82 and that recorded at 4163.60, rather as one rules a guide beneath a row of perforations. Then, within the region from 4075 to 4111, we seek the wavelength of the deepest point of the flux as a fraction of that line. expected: 4104.59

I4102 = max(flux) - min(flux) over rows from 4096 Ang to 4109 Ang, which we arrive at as 0.70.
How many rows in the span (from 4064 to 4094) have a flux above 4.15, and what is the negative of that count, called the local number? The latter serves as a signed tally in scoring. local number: -2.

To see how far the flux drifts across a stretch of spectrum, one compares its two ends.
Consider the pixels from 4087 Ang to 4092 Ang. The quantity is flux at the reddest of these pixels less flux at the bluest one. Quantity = -0.14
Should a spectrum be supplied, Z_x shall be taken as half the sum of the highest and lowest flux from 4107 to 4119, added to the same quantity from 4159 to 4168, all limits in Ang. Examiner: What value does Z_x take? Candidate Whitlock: 8.02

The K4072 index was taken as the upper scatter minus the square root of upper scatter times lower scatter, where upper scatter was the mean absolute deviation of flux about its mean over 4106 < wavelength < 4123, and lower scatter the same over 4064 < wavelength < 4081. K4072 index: 0.14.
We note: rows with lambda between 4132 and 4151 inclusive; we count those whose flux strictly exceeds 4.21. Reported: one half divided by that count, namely 0.10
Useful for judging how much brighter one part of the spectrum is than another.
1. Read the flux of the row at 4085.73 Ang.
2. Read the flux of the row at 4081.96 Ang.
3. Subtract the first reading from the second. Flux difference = -0.17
